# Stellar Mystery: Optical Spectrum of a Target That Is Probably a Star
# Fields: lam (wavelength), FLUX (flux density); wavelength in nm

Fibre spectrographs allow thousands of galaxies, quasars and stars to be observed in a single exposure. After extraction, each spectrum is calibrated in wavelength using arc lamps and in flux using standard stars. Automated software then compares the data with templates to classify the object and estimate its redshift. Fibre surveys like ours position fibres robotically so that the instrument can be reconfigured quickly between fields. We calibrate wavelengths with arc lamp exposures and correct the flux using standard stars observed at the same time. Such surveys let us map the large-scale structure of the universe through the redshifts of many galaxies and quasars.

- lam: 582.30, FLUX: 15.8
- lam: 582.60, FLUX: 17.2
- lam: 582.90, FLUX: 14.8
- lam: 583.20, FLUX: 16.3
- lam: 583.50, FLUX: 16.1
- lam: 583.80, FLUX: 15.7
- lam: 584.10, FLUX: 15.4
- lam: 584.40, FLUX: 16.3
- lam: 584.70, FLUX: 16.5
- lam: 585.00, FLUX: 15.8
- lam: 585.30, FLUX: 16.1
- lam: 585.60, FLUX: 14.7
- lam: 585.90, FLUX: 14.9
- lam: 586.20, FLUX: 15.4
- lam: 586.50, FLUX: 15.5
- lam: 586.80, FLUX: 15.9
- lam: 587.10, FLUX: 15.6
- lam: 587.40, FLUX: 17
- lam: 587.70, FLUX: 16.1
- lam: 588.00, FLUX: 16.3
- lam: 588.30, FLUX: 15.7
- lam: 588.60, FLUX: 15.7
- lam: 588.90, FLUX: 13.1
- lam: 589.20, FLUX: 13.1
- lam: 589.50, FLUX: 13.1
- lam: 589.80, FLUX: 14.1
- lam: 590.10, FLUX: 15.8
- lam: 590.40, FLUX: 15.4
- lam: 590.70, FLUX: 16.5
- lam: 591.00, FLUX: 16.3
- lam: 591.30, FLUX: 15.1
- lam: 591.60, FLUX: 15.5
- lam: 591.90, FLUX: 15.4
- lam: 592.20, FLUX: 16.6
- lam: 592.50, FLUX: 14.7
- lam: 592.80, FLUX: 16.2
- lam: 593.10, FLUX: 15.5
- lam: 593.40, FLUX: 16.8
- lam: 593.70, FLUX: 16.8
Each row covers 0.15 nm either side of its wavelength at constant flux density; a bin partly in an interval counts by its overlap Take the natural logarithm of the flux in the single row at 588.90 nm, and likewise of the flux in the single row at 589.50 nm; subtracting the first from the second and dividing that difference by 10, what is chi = 0.000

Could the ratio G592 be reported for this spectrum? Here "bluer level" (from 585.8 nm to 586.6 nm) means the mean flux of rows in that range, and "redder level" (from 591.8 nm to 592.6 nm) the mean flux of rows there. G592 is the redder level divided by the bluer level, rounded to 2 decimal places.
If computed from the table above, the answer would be 1.02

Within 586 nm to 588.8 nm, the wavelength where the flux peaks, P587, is 587.40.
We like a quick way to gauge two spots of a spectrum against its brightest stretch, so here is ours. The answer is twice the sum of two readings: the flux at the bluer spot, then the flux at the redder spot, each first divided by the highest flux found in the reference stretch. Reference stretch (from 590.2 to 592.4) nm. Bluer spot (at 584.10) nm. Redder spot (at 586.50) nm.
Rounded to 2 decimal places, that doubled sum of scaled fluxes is 3.72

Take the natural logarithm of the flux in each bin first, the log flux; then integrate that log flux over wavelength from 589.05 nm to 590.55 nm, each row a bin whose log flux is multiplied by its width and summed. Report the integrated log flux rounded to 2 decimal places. 3.99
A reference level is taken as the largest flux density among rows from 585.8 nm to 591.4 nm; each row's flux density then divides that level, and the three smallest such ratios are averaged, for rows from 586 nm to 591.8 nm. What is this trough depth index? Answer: 1.02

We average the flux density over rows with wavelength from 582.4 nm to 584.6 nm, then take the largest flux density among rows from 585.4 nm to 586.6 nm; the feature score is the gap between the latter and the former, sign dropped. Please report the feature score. 0.5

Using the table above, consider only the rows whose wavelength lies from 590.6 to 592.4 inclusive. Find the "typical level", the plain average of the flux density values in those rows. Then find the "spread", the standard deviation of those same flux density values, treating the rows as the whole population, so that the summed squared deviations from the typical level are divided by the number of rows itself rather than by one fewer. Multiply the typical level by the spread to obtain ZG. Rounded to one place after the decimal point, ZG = 9.3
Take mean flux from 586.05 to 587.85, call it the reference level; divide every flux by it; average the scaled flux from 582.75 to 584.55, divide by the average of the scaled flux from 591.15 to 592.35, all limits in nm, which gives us 1.007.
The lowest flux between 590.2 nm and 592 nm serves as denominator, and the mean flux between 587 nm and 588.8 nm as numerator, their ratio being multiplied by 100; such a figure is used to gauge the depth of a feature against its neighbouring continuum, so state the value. 106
